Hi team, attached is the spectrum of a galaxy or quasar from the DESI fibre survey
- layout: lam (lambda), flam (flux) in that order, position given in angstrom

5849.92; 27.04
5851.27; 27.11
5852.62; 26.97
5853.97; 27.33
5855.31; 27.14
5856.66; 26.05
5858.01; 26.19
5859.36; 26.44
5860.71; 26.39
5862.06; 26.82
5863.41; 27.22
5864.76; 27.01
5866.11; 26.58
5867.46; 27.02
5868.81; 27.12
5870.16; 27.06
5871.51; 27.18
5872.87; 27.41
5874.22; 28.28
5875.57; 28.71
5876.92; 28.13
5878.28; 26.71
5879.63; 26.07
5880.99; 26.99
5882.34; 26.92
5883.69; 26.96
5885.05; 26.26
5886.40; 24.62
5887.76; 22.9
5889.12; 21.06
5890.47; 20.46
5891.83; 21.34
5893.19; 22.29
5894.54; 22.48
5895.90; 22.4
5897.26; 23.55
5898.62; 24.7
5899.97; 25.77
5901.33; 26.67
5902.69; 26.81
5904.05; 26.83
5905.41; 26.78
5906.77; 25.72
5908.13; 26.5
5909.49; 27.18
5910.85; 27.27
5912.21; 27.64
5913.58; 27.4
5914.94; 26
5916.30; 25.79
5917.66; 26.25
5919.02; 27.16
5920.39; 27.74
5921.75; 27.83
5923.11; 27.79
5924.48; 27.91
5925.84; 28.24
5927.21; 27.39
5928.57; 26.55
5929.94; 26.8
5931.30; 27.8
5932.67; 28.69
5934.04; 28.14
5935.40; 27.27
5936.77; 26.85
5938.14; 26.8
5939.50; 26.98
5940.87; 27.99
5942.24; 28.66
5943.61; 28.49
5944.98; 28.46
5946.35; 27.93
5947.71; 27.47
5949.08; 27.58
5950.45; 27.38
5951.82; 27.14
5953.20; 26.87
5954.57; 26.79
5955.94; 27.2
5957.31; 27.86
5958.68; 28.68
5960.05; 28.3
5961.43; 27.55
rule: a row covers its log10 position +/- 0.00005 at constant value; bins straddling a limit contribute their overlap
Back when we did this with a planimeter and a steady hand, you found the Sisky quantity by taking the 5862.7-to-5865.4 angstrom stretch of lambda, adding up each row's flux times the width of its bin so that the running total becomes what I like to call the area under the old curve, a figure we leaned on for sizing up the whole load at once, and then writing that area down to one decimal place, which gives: 73.2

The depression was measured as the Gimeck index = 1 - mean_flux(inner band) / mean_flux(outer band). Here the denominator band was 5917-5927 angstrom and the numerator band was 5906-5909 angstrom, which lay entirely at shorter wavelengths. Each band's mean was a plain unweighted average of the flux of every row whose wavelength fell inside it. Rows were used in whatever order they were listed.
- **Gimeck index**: 0.05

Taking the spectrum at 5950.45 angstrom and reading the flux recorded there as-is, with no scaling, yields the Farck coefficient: 27.38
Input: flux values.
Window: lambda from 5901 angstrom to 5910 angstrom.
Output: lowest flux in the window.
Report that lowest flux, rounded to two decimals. 25.72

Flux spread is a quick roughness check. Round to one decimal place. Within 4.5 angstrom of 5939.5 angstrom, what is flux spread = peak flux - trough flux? 1.9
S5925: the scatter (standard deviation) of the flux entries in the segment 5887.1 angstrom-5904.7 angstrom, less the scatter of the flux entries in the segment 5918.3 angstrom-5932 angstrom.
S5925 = 1.7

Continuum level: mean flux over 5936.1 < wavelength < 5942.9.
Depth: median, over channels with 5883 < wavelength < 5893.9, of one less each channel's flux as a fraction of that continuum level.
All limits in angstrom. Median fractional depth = 0.18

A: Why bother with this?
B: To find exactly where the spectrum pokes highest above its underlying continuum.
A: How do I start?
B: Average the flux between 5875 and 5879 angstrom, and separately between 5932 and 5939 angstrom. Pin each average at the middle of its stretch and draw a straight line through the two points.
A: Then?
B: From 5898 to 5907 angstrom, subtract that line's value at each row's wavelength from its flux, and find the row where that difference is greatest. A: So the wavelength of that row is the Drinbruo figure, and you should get 5904.05 angstrom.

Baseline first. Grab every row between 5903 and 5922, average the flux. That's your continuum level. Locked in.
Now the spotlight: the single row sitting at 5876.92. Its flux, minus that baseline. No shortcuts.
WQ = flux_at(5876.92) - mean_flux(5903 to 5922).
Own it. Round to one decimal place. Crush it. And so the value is 1.3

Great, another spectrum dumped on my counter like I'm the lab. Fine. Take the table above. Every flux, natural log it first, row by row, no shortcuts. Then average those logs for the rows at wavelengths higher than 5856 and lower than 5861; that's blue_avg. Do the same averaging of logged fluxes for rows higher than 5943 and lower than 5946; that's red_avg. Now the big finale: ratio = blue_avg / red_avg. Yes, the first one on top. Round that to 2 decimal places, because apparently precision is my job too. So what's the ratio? 0.98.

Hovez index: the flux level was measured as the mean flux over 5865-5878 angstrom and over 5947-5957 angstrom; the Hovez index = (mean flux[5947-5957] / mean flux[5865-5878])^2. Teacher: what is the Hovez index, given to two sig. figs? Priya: 0.98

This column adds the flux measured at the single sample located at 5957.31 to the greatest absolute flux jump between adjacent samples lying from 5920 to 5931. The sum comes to 28.7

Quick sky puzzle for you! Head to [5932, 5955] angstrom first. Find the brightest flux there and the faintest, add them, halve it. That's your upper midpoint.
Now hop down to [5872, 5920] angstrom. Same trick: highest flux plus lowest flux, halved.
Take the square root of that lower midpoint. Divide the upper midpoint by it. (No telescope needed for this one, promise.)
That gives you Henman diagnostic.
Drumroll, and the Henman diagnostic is 5.6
